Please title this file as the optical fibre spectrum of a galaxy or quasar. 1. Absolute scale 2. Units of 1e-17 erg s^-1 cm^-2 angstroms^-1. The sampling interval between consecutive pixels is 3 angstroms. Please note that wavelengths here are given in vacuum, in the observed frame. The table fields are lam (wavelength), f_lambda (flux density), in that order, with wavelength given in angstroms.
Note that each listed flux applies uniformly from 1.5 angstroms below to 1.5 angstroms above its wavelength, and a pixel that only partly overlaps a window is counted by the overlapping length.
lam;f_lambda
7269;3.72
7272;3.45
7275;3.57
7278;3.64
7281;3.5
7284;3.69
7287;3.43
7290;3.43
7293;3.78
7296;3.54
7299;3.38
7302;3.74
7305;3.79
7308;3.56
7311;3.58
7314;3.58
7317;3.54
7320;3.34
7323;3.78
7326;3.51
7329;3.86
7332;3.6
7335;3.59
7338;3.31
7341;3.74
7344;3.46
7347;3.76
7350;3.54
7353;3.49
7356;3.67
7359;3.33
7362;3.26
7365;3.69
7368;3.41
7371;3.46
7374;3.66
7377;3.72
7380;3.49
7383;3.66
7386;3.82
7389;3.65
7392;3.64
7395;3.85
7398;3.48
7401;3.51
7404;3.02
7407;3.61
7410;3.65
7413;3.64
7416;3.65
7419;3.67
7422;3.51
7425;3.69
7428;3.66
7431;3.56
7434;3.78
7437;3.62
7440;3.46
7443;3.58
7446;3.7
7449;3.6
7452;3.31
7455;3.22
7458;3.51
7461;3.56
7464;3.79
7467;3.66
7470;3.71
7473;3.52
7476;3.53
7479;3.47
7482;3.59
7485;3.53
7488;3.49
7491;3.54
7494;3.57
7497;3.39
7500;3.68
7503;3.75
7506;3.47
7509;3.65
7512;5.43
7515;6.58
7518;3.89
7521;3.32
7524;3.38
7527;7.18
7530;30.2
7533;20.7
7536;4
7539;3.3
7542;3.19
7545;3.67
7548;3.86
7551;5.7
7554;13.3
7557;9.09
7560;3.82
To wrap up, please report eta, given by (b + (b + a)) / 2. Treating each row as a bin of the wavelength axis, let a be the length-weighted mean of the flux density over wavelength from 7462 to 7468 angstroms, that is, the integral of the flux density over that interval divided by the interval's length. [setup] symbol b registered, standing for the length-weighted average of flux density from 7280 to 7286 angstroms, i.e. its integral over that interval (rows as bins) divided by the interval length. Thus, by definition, 5.45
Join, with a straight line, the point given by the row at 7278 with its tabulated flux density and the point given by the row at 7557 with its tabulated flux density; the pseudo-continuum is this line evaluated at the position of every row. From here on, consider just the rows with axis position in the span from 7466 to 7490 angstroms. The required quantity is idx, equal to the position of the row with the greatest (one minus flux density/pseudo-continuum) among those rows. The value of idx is 7488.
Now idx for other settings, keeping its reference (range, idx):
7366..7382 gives 7380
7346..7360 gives 7359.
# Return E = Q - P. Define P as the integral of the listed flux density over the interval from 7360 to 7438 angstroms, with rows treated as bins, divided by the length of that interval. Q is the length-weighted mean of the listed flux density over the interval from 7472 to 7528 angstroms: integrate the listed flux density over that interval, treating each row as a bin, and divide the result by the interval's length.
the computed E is 0.38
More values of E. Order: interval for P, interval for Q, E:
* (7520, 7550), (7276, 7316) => -4.73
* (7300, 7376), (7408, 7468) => 0.02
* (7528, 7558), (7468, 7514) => -5.95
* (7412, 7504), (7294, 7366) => -0.01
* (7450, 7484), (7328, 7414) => 0.03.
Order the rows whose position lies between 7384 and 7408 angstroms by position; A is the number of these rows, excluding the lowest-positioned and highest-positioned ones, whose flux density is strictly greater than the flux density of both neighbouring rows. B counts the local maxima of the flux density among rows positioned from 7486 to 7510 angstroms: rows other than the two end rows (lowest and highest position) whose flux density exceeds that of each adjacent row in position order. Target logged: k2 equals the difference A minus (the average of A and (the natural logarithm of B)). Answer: 0.7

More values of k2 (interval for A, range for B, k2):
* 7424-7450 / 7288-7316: 0.7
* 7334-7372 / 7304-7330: 2.0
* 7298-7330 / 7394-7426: 0.5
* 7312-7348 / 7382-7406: 1.0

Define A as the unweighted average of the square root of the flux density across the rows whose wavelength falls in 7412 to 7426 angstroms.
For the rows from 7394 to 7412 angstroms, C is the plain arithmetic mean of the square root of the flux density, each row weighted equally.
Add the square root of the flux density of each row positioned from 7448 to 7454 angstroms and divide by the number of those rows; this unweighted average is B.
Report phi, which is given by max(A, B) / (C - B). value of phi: 115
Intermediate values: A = 1.91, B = 1.86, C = 1.87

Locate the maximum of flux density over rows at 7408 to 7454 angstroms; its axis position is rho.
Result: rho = 7434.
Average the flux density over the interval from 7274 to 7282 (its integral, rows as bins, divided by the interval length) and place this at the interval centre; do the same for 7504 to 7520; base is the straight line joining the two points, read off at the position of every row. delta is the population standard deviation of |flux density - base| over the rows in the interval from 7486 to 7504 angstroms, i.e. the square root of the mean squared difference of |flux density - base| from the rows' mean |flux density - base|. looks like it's 0.106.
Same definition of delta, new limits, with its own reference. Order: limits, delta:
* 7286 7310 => 0.062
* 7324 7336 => 0.069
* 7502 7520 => 0.456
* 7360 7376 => 0.153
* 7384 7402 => 0.154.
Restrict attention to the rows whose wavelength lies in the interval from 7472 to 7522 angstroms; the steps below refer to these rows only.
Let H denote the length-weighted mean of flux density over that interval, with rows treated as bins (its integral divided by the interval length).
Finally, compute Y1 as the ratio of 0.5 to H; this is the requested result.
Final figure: 0.130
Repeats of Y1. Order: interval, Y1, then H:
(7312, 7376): 0.141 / 3.553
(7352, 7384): 0.142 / 3.530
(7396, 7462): 0.141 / 3.547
